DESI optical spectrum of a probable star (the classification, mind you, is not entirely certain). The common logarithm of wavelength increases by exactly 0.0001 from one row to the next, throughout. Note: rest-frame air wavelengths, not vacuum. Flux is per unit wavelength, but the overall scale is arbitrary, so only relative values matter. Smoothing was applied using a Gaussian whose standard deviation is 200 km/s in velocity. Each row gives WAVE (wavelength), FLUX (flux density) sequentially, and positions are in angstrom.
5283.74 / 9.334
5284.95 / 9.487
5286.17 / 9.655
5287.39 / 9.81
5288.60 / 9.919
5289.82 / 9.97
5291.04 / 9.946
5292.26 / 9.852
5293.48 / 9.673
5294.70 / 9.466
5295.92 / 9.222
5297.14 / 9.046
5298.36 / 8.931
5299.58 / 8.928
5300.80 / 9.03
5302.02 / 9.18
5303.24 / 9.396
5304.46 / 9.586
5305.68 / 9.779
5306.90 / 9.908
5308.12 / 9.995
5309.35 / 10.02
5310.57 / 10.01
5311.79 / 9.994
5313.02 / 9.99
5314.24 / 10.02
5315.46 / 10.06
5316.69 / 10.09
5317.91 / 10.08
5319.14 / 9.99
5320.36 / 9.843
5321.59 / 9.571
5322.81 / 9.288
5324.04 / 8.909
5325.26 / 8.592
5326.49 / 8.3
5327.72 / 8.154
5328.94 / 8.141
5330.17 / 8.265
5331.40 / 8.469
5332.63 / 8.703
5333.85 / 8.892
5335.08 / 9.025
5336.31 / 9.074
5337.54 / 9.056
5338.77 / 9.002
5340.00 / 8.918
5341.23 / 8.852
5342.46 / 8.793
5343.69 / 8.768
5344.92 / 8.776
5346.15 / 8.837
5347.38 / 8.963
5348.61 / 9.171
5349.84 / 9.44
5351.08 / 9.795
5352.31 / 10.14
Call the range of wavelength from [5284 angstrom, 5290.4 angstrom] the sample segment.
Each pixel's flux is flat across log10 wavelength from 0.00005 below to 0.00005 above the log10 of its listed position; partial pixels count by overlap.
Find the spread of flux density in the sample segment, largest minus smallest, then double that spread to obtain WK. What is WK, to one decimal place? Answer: 1.0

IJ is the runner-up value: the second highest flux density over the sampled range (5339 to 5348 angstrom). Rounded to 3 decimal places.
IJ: 8.918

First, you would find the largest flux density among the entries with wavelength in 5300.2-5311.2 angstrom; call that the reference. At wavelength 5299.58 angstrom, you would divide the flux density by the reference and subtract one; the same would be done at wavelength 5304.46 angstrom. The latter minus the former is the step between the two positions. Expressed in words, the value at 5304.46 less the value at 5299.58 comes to 0.066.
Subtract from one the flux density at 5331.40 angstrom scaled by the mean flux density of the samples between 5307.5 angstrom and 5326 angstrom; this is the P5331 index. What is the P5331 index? 0.13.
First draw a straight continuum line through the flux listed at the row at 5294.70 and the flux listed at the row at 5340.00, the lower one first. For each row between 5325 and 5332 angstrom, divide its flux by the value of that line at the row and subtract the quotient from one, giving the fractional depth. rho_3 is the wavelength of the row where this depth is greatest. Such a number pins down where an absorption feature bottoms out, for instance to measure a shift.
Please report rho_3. 5327.72 angstrom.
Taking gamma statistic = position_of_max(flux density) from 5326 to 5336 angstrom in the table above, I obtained 5335.08 angstrom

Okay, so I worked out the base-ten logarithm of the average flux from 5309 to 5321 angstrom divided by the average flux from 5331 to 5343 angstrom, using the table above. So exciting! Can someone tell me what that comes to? 0.052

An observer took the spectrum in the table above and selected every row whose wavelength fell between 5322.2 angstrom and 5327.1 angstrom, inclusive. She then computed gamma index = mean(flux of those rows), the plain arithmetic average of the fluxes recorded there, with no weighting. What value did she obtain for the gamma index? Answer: 8.8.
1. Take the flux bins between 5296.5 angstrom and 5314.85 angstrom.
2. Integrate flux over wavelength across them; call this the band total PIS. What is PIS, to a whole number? 176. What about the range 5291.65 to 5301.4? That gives 90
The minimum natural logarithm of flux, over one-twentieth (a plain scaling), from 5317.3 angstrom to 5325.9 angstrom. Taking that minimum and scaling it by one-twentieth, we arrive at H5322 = 0.108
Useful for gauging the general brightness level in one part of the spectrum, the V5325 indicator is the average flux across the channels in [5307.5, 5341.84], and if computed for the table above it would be 9.3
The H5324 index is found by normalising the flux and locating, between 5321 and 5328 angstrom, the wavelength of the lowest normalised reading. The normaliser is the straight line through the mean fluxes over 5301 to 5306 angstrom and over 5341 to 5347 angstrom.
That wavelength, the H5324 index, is 5327.72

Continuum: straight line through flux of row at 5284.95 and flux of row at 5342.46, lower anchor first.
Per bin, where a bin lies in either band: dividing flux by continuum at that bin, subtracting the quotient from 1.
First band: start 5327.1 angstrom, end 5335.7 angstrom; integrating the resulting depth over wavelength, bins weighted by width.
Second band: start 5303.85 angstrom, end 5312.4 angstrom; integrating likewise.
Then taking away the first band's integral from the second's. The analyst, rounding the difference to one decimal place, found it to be -1.0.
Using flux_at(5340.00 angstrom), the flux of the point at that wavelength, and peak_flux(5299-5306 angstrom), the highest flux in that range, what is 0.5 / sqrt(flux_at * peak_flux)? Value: 0.0535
